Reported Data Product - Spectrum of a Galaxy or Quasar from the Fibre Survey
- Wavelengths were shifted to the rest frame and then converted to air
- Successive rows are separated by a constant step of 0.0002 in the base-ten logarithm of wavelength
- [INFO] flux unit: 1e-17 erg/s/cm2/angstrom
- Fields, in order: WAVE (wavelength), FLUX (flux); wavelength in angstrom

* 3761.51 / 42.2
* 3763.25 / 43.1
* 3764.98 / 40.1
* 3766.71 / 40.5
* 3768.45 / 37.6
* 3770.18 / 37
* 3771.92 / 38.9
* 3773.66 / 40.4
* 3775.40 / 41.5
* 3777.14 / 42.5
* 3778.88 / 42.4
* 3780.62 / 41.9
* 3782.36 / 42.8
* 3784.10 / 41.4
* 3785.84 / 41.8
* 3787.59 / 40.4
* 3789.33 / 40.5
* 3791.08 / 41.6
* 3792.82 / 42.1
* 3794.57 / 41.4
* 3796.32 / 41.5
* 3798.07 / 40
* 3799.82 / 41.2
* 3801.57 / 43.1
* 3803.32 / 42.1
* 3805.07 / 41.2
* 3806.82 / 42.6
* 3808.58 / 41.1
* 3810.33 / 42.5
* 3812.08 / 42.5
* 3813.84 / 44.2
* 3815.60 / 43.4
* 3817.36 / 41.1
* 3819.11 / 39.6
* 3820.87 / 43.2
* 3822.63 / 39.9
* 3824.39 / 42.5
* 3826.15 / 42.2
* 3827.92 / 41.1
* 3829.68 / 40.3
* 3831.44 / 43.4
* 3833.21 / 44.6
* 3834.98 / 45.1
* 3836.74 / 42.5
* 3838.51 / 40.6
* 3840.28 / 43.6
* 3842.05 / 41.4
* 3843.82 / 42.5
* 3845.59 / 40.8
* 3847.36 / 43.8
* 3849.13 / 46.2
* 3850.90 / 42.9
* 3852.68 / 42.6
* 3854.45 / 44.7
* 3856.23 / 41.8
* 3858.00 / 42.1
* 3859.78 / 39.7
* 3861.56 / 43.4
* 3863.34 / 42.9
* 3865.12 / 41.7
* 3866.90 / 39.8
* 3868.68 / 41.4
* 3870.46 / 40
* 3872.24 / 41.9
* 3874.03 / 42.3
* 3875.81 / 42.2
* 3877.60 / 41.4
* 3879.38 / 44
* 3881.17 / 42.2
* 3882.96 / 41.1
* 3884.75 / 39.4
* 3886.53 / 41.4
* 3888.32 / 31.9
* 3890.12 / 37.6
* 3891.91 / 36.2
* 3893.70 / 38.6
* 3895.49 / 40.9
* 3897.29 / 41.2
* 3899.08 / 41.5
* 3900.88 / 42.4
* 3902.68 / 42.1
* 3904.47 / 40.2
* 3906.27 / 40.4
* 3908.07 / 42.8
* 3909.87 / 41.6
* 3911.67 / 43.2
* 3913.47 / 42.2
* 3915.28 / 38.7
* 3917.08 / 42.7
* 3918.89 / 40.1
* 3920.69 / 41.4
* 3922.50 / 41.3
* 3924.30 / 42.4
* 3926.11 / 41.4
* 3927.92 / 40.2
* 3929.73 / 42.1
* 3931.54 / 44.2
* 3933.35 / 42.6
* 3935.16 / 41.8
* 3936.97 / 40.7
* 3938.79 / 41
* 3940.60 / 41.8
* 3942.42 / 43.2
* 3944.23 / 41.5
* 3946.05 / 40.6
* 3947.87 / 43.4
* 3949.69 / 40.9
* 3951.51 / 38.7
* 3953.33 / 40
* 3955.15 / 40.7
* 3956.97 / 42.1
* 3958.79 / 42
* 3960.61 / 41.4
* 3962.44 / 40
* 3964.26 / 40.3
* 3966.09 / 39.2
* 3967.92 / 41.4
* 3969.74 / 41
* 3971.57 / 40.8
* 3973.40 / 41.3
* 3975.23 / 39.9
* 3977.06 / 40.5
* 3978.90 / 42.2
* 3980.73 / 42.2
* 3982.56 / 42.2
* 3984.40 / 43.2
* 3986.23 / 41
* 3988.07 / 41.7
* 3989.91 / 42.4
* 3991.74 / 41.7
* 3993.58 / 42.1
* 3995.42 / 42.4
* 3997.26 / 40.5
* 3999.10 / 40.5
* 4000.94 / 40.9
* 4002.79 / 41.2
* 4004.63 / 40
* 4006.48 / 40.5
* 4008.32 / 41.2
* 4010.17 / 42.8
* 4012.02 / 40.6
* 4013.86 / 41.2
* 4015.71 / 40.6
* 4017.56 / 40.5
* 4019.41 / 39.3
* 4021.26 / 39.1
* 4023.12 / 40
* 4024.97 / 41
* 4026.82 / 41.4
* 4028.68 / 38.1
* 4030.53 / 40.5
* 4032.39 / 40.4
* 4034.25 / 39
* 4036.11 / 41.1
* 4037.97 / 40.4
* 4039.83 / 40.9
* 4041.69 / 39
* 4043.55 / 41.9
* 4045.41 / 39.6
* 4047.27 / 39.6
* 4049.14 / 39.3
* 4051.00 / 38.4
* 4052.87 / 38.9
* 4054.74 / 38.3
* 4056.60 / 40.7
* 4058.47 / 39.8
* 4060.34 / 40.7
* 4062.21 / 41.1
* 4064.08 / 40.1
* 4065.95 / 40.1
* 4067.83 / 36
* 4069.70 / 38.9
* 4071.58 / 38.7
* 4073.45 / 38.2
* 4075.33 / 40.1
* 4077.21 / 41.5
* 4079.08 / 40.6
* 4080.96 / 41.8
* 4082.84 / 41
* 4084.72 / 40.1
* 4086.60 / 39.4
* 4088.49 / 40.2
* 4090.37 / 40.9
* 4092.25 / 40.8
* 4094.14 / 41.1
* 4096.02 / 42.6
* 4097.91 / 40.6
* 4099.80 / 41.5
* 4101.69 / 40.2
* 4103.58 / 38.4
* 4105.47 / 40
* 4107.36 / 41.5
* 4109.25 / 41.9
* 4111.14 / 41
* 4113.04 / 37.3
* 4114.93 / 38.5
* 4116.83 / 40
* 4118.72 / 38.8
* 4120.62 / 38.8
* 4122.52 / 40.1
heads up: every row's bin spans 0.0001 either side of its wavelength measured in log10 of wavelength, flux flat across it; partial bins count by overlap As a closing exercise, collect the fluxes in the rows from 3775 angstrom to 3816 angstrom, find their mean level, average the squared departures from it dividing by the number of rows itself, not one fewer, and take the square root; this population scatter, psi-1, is 0.96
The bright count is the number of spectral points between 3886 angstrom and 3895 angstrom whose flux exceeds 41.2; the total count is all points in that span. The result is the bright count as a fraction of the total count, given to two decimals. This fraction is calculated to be 0.20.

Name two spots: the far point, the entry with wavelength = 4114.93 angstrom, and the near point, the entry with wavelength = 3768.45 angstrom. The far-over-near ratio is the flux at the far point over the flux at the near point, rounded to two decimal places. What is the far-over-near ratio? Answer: 1.02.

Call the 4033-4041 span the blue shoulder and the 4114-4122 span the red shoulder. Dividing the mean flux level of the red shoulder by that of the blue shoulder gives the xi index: 0.97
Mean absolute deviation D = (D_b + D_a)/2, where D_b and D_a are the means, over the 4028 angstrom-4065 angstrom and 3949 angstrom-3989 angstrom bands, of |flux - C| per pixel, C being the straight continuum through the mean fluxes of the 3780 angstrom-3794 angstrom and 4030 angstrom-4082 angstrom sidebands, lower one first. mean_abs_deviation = 0.97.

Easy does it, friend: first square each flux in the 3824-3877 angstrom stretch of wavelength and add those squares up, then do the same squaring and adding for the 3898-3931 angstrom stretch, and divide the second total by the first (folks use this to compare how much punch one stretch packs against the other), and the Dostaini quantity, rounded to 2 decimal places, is 0.58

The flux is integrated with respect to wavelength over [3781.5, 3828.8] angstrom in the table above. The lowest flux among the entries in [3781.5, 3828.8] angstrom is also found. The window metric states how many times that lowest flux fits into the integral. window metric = 49.9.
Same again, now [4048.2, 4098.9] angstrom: 56.3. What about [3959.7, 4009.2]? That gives 52.0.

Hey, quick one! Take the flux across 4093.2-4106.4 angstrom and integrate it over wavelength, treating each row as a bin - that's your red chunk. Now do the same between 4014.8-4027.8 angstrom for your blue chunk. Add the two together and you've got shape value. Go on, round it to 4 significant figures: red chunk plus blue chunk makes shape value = 1059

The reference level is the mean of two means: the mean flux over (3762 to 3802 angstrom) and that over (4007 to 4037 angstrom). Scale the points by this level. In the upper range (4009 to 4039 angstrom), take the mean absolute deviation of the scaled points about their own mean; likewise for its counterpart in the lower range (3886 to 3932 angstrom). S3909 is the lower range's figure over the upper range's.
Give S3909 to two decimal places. 2.18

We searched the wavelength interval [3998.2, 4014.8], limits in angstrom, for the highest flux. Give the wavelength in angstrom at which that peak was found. 4010.17 angstrom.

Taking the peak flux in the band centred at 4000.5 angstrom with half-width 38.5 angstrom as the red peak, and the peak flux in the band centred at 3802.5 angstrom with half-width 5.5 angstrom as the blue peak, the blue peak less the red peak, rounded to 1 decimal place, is -0.1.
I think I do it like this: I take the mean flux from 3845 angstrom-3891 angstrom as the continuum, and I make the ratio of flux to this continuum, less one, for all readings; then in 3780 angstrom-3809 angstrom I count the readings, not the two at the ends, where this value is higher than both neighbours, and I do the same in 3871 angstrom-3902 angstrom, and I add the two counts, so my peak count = 10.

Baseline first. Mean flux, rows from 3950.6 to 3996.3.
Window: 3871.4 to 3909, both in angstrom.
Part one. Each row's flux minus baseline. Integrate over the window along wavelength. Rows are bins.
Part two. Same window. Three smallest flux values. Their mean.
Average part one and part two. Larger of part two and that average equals 35.2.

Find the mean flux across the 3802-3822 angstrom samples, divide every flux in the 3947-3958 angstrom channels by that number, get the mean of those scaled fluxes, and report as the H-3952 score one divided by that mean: 1.03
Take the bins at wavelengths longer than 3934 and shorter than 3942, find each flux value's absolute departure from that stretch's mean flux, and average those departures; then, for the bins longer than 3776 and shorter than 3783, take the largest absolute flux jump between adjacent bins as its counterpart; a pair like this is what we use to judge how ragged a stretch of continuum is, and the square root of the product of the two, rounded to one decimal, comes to 0.7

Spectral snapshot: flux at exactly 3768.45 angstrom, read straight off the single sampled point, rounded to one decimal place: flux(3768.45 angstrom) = 37.6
